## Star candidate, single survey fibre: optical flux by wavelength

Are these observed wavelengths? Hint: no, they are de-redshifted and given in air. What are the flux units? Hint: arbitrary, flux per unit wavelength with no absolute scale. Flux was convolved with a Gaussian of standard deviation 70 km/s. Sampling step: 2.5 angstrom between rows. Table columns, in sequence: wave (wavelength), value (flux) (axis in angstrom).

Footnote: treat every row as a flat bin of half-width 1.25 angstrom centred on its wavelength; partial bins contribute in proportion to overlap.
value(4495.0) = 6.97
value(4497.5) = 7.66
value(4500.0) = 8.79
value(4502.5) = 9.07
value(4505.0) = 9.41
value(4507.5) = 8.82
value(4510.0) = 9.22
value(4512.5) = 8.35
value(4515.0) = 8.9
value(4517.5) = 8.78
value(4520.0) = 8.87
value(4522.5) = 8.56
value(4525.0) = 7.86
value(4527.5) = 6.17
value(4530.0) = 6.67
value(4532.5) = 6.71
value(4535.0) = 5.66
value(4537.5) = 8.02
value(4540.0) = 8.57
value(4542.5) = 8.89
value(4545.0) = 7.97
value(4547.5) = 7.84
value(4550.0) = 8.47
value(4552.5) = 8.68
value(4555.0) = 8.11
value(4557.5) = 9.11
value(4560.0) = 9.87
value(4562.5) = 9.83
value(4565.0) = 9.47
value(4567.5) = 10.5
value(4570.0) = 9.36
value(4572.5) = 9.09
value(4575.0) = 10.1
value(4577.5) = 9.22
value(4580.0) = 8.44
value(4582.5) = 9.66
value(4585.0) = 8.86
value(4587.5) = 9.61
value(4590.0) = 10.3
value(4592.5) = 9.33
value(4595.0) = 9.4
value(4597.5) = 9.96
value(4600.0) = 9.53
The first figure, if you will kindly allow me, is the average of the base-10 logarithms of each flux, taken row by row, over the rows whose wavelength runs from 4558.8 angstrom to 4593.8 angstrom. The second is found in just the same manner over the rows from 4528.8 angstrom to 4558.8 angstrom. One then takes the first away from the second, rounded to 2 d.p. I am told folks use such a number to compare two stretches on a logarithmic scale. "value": -0.09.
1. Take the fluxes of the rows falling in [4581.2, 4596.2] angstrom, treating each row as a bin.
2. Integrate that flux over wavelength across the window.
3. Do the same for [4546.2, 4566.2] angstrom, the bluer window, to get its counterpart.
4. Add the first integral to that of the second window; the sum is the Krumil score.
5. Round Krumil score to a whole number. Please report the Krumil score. 321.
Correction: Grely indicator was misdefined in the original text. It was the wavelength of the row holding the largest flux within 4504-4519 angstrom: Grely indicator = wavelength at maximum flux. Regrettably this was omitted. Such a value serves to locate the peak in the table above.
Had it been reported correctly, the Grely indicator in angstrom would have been 4505.0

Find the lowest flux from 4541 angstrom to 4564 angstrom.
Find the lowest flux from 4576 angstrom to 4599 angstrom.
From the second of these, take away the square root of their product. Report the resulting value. 0.31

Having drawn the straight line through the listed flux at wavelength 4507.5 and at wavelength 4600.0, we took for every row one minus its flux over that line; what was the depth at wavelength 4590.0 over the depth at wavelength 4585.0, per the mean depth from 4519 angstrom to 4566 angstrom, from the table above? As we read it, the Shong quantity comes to -15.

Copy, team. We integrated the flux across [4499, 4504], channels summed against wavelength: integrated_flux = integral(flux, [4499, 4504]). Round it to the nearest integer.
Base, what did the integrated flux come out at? 45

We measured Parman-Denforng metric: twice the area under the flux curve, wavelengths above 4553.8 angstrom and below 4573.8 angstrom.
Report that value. 377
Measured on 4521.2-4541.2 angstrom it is 291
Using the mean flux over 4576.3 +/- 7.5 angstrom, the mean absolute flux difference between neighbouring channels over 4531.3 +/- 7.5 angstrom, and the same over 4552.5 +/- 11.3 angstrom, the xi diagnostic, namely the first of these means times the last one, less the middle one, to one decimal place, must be 3.8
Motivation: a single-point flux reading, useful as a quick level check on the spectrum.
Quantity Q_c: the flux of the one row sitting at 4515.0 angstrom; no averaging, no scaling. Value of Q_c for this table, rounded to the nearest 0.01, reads 8.90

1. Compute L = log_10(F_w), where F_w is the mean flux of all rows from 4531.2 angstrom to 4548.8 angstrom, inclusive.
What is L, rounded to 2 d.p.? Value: 0.88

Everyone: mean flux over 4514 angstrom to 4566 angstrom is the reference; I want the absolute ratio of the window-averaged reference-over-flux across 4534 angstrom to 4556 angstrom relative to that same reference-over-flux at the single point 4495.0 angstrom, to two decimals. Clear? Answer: 0.88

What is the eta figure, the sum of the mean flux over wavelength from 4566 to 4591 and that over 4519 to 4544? 17.1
